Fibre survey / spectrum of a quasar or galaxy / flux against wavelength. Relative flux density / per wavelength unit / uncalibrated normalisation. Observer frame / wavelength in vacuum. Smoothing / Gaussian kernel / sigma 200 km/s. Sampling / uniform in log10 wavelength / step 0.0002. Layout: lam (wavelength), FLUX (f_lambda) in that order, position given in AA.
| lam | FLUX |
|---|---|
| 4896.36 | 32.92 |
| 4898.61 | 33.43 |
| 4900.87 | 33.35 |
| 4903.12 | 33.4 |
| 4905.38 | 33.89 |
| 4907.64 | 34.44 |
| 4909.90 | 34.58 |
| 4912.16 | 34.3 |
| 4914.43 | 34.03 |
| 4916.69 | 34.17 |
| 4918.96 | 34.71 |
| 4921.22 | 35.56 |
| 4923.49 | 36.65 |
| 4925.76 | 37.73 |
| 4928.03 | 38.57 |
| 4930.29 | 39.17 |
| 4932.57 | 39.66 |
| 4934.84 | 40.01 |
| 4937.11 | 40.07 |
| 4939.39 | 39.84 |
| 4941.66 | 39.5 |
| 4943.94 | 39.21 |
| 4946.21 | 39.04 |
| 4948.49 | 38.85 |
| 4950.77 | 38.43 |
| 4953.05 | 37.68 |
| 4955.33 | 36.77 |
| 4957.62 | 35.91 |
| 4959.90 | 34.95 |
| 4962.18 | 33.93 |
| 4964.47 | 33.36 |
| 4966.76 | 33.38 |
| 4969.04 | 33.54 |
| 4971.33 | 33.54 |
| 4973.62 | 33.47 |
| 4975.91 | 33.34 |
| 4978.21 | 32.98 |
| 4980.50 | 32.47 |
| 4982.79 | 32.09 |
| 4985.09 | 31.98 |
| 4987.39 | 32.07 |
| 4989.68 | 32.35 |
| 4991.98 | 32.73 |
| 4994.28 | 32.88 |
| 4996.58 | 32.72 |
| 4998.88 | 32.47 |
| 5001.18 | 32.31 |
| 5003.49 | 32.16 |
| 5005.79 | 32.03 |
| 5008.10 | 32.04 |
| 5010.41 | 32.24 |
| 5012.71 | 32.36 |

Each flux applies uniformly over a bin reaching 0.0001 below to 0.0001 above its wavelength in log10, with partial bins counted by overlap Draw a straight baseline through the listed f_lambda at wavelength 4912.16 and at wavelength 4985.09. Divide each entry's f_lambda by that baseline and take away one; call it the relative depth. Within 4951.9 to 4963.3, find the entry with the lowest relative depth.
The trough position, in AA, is 4962.18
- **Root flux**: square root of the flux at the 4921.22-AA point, 5.96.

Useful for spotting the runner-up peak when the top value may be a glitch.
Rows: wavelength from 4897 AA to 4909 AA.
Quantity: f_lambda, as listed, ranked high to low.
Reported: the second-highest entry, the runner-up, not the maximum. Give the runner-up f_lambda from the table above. 33.89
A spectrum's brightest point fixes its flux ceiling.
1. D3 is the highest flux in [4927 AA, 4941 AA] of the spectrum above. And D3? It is 40.07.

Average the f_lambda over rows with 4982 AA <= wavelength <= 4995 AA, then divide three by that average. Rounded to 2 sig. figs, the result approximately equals 0.093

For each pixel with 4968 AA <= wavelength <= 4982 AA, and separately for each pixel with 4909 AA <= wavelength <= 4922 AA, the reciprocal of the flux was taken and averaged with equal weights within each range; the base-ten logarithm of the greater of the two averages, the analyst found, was -1.52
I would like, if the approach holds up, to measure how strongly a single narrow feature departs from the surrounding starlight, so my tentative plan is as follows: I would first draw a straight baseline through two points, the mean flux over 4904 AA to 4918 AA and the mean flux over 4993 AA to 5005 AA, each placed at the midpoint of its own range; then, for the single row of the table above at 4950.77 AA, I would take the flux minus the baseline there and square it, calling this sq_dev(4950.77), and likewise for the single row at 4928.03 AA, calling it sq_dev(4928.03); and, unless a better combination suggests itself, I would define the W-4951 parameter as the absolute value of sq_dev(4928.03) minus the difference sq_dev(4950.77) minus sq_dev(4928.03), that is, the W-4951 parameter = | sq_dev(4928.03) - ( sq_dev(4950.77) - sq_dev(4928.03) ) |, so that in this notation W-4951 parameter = 19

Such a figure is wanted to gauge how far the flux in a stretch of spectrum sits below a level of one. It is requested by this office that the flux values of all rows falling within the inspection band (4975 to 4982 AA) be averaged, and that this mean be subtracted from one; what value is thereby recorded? -31.9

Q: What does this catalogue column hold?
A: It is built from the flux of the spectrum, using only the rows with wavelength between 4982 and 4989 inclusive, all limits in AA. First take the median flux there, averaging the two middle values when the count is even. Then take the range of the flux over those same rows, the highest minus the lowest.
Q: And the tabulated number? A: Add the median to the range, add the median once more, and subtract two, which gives 62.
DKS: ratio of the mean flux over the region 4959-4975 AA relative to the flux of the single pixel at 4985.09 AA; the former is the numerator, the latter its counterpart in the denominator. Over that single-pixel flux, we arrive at 1.05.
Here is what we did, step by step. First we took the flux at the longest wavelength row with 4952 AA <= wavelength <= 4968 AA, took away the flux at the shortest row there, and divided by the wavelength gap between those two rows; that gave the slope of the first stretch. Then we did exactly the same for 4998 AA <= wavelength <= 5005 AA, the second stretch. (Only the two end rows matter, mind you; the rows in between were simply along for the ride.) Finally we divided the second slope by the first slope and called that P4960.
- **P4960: 0.2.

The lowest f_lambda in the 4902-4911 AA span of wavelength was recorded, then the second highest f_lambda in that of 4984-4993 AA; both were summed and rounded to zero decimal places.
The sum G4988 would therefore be 66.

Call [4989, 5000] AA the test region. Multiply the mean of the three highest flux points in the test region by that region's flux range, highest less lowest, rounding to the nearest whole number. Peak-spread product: 17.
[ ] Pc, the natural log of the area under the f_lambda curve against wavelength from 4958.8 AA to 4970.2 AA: 5.96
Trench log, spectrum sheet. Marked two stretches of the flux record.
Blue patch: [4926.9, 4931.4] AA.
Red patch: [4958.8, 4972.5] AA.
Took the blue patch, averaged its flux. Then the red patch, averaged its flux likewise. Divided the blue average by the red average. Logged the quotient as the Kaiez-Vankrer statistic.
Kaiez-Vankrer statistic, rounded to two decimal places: 1.15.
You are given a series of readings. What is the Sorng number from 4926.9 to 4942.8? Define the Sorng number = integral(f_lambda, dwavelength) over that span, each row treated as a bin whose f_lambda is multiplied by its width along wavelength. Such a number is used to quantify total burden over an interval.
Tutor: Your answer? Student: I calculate 629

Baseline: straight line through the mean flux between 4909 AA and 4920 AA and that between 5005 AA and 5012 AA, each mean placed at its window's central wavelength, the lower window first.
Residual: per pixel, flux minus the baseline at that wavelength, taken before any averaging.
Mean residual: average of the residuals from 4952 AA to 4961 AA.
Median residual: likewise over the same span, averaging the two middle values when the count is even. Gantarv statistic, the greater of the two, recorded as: 3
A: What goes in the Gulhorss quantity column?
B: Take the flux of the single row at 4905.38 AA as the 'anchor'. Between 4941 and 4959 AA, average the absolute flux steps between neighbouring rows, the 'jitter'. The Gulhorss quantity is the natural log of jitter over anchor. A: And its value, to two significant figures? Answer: -4.2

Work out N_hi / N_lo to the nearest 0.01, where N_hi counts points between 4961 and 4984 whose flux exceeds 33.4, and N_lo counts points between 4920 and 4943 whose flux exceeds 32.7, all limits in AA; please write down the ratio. 0.40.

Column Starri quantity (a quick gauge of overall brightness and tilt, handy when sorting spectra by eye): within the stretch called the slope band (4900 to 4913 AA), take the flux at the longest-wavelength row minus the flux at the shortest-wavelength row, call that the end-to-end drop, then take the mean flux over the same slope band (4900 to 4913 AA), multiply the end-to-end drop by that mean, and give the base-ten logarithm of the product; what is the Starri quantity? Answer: 1.5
